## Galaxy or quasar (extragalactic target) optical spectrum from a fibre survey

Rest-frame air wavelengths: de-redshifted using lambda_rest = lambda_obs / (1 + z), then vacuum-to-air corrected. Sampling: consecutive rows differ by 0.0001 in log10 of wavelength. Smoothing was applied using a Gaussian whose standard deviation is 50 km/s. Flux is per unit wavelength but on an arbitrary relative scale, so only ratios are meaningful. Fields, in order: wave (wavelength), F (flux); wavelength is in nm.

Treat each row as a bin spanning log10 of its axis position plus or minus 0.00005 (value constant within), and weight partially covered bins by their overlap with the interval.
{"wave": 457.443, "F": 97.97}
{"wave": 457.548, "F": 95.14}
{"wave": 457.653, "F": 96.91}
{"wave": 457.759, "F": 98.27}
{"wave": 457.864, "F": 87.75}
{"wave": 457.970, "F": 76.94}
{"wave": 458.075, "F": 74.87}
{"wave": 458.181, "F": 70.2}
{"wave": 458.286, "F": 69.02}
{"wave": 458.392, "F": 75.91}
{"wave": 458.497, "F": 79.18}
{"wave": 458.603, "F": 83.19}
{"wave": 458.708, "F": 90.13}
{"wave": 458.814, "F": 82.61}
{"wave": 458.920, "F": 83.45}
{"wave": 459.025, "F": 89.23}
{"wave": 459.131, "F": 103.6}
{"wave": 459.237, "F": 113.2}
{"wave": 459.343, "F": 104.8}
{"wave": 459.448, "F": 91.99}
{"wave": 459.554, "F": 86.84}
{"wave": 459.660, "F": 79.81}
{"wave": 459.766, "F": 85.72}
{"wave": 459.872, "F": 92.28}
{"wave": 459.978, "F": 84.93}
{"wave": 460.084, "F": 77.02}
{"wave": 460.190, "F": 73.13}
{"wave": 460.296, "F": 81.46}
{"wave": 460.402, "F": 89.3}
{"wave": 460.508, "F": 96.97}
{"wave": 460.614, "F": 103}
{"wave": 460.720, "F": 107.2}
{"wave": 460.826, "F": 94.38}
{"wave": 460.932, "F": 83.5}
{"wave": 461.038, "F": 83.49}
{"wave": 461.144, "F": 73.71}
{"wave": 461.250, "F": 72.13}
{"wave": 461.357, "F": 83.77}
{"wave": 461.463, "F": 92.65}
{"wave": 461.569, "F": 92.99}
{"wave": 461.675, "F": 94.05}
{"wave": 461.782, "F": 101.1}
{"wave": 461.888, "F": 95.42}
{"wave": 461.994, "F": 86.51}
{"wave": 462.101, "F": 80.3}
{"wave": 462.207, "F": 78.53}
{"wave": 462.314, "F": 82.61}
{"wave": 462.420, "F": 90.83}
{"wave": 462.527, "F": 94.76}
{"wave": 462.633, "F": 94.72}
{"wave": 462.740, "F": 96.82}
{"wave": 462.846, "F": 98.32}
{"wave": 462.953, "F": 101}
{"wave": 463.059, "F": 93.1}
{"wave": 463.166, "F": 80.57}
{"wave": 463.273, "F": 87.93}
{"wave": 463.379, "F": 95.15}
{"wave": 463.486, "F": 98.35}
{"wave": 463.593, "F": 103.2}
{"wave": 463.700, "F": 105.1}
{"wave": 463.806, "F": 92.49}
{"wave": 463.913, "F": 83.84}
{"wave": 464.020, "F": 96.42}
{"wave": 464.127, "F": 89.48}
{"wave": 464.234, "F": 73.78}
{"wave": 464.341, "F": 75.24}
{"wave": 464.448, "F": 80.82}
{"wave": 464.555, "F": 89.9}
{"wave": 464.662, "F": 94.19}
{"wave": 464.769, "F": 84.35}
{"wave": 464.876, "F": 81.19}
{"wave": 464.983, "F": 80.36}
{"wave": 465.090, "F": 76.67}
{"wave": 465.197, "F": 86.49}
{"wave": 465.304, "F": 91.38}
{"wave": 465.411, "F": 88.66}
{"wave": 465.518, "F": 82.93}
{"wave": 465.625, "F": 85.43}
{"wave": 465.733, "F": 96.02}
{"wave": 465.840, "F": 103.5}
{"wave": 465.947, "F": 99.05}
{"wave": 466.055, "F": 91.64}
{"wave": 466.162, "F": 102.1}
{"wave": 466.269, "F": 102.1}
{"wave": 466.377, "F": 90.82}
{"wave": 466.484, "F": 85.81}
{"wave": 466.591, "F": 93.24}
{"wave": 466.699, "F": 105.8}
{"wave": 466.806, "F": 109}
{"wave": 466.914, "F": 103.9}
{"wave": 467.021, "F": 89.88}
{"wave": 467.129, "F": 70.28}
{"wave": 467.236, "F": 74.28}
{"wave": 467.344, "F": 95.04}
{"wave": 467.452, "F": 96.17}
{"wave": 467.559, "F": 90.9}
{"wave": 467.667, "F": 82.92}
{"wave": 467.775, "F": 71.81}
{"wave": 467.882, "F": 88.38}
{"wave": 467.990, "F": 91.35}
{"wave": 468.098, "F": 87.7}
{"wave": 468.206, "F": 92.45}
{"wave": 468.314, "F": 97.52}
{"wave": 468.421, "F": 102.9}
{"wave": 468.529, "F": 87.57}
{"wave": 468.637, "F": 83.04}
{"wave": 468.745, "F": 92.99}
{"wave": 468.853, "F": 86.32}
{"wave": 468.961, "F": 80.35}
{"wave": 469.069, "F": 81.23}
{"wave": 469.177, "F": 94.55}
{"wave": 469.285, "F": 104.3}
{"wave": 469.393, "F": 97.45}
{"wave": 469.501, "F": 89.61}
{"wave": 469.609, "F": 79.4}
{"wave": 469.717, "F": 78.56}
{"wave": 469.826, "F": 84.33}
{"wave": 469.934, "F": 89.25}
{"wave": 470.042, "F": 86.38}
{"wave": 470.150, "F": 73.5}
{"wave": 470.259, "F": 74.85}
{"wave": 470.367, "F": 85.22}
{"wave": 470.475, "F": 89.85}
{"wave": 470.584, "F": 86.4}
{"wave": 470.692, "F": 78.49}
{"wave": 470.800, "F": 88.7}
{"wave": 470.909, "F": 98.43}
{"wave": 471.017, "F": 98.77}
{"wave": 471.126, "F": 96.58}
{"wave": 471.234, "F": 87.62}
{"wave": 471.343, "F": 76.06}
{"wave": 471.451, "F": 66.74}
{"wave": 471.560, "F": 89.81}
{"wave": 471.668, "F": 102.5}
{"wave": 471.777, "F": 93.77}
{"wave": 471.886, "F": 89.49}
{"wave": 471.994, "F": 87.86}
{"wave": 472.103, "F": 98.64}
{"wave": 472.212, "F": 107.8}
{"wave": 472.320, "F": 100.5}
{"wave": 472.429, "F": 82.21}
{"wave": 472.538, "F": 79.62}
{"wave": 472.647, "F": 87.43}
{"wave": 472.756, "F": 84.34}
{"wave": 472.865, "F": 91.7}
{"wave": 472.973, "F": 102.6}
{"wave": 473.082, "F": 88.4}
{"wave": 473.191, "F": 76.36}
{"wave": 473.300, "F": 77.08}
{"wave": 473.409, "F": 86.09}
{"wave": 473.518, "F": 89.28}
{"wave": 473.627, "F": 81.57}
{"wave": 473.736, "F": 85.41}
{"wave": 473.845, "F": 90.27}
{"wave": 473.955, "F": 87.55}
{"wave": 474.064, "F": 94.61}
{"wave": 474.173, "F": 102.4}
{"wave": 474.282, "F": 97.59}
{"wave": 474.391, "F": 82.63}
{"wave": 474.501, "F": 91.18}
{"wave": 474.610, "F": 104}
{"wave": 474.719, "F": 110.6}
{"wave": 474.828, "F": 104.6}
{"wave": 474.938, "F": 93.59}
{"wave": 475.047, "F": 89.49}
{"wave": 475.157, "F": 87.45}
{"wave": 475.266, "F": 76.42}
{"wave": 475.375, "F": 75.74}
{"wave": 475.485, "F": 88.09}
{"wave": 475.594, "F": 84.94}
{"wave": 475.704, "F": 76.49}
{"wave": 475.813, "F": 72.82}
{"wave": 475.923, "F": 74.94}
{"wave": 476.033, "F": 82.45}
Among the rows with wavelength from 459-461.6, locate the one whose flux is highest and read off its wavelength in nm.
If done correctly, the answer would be 459.237 nm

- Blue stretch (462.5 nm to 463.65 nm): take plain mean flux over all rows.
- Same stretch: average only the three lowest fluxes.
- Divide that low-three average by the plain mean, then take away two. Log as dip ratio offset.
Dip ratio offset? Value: -1.08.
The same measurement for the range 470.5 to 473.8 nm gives -1.18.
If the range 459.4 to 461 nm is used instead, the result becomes -1.13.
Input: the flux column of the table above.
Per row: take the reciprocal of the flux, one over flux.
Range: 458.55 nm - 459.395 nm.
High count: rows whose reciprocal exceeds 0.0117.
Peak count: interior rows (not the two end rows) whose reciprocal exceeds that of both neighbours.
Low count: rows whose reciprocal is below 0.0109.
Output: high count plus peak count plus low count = 7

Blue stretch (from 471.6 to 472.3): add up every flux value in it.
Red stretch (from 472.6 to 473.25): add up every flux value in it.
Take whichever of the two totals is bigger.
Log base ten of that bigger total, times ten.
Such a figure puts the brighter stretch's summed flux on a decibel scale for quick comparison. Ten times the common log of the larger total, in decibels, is 27.6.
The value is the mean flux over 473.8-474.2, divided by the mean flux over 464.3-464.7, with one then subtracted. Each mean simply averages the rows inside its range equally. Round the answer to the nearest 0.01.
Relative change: 0.10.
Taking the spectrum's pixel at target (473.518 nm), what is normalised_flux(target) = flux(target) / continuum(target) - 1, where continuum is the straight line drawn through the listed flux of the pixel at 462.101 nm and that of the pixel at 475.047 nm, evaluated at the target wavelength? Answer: 0.010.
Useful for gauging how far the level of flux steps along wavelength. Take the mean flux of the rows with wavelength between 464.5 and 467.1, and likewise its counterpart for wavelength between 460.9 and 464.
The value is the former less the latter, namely 2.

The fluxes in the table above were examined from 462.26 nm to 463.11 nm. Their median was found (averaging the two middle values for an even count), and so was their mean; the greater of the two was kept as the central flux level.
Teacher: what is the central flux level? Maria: 94.7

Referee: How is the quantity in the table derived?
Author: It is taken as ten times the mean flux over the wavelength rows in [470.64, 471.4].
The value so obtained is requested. 892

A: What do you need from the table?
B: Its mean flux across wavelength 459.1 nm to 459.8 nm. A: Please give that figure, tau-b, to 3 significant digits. 95.1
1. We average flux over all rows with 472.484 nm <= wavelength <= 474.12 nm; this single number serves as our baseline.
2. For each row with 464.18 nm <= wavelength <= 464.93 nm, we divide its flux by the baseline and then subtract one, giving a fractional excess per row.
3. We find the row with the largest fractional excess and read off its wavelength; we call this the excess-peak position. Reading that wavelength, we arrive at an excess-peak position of 464.662 nm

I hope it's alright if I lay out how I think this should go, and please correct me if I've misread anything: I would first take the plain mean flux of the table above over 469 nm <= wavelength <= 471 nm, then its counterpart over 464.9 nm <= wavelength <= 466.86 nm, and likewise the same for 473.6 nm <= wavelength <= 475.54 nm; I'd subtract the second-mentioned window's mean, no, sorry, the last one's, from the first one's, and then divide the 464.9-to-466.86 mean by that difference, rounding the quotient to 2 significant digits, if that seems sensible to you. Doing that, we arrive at -20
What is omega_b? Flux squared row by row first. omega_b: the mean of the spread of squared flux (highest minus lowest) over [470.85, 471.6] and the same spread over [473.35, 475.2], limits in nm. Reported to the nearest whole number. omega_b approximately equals 5440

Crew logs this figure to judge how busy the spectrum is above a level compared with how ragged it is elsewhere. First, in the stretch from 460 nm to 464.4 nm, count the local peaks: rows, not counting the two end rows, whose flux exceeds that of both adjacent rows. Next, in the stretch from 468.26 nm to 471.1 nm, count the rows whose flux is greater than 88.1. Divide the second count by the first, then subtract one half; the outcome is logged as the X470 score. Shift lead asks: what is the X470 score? 1.5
